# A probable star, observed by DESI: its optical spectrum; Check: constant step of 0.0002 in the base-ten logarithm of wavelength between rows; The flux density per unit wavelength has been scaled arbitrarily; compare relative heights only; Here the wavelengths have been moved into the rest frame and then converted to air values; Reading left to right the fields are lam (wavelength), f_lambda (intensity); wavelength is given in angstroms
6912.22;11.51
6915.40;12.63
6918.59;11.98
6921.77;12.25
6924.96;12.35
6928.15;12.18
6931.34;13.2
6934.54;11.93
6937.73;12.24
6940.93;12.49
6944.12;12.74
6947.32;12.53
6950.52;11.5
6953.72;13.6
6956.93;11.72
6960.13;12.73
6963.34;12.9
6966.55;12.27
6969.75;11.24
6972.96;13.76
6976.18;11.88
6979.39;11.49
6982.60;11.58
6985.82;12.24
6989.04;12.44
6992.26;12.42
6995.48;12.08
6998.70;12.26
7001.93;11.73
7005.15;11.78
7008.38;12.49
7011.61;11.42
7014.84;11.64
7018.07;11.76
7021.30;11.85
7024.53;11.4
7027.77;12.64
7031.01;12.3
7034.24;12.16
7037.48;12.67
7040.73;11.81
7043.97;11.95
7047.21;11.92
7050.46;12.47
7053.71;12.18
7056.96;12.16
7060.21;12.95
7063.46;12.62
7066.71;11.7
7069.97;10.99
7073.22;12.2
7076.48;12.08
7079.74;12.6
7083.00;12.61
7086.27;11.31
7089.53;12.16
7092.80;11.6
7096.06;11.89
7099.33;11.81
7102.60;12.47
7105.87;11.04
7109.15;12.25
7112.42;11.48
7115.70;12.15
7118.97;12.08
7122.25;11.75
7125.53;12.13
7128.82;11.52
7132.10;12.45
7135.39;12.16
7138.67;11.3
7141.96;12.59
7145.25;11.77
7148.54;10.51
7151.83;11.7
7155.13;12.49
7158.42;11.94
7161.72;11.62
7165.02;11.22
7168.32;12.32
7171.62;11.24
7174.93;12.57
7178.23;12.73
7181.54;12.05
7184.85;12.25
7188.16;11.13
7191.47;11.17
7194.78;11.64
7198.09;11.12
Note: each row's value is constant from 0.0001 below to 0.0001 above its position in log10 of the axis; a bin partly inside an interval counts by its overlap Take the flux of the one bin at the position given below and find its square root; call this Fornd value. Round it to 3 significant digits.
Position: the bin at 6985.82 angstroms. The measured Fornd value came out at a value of 3.50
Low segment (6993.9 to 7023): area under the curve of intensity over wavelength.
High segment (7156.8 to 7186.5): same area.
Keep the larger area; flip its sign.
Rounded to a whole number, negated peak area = -356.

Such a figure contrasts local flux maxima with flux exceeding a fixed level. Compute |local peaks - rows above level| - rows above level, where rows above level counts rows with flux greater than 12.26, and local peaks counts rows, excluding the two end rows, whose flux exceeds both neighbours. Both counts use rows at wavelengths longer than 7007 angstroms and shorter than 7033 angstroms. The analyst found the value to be -2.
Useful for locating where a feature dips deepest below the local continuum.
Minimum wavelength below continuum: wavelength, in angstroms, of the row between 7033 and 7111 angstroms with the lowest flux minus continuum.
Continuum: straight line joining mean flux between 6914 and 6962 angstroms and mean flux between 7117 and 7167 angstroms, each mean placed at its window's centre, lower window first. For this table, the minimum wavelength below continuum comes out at 7069.97 angstroms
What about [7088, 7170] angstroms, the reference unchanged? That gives 7148.54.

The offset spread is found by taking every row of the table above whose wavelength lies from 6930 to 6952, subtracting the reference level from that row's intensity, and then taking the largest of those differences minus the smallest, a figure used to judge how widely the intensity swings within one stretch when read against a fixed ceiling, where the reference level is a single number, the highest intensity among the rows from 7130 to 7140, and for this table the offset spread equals 1.7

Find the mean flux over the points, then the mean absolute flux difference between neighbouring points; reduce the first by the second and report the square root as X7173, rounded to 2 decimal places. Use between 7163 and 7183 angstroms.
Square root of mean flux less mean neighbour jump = 3.34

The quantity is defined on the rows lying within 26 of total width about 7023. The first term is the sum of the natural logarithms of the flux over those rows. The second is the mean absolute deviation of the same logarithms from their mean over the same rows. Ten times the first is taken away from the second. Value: -198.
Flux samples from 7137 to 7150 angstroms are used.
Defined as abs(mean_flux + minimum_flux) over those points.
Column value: 22.1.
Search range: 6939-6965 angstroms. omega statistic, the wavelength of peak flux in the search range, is 6953.72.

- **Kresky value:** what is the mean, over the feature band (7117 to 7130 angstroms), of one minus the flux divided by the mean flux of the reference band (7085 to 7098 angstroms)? -0.011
